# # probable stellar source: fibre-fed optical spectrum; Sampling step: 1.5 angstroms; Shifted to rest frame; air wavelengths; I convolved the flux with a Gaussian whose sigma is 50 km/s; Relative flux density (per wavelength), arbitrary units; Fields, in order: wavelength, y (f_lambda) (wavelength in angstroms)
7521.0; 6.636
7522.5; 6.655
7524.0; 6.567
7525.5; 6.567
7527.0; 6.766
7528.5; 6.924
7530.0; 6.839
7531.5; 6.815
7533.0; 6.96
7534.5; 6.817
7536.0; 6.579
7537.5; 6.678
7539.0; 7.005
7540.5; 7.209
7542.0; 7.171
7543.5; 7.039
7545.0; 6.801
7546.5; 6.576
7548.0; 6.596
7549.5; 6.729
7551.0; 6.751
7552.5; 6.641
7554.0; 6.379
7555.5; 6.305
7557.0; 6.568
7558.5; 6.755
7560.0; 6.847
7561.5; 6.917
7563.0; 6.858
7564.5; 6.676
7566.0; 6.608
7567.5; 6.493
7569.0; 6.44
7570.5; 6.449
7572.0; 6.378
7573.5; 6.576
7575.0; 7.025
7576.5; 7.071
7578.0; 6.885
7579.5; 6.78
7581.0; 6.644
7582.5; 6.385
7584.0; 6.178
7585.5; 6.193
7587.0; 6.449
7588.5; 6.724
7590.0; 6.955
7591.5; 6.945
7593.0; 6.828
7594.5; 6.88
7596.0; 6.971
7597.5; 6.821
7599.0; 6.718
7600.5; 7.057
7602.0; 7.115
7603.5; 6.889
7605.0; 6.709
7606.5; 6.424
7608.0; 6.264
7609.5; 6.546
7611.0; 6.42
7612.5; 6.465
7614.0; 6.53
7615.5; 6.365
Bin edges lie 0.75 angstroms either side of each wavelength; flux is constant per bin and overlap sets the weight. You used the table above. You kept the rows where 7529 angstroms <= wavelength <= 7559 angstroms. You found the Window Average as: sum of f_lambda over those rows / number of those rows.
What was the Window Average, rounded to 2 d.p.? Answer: 6.76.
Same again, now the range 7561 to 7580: 6.70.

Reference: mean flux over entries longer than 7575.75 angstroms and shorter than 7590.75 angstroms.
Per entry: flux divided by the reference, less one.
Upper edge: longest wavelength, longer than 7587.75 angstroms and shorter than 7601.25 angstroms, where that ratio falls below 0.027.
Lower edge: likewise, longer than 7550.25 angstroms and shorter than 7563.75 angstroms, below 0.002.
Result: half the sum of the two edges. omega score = 7578.0 angstroms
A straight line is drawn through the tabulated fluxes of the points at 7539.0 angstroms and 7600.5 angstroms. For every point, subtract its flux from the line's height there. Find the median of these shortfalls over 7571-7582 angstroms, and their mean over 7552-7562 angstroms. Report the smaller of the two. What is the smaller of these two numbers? 0.26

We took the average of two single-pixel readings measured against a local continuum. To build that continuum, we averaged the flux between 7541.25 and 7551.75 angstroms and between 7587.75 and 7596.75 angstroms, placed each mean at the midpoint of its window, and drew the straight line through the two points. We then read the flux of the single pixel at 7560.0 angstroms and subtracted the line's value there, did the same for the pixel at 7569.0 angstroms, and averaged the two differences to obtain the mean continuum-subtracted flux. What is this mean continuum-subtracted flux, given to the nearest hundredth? -0.19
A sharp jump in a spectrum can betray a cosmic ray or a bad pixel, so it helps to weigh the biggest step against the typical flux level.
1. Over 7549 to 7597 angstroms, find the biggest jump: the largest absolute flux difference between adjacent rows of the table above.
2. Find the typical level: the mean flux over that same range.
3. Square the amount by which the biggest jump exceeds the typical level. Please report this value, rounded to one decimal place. 38.6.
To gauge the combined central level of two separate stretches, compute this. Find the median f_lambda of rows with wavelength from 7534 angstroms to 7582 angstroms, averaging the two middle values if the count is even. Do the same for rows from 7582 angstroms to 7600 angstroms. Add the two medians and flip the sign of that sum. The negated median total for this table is -13.5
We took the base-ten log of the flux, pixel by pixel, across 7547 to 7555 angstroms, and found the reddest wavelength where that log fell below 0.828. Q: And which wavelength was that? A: 7554.0 angstroms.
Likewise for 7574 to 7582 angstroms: 7581.0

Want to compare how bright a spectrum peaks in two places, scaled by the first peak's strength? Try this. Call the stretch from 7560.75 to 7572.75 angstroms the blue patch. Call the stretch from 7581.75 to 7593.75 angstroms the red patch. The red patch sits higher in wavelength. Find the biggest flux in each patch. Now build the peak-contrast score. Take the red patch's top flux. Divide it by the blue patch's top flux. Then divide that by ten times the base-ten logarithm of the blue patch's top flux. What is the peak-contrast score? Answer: 0.120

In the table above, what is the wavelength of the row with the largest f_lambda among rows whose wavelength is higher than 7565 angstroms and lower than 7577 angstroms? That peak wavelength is 7576.5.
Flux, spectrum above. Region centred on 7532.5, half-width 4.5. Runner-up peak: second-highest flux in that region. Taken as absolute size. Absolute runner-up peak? 6.92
